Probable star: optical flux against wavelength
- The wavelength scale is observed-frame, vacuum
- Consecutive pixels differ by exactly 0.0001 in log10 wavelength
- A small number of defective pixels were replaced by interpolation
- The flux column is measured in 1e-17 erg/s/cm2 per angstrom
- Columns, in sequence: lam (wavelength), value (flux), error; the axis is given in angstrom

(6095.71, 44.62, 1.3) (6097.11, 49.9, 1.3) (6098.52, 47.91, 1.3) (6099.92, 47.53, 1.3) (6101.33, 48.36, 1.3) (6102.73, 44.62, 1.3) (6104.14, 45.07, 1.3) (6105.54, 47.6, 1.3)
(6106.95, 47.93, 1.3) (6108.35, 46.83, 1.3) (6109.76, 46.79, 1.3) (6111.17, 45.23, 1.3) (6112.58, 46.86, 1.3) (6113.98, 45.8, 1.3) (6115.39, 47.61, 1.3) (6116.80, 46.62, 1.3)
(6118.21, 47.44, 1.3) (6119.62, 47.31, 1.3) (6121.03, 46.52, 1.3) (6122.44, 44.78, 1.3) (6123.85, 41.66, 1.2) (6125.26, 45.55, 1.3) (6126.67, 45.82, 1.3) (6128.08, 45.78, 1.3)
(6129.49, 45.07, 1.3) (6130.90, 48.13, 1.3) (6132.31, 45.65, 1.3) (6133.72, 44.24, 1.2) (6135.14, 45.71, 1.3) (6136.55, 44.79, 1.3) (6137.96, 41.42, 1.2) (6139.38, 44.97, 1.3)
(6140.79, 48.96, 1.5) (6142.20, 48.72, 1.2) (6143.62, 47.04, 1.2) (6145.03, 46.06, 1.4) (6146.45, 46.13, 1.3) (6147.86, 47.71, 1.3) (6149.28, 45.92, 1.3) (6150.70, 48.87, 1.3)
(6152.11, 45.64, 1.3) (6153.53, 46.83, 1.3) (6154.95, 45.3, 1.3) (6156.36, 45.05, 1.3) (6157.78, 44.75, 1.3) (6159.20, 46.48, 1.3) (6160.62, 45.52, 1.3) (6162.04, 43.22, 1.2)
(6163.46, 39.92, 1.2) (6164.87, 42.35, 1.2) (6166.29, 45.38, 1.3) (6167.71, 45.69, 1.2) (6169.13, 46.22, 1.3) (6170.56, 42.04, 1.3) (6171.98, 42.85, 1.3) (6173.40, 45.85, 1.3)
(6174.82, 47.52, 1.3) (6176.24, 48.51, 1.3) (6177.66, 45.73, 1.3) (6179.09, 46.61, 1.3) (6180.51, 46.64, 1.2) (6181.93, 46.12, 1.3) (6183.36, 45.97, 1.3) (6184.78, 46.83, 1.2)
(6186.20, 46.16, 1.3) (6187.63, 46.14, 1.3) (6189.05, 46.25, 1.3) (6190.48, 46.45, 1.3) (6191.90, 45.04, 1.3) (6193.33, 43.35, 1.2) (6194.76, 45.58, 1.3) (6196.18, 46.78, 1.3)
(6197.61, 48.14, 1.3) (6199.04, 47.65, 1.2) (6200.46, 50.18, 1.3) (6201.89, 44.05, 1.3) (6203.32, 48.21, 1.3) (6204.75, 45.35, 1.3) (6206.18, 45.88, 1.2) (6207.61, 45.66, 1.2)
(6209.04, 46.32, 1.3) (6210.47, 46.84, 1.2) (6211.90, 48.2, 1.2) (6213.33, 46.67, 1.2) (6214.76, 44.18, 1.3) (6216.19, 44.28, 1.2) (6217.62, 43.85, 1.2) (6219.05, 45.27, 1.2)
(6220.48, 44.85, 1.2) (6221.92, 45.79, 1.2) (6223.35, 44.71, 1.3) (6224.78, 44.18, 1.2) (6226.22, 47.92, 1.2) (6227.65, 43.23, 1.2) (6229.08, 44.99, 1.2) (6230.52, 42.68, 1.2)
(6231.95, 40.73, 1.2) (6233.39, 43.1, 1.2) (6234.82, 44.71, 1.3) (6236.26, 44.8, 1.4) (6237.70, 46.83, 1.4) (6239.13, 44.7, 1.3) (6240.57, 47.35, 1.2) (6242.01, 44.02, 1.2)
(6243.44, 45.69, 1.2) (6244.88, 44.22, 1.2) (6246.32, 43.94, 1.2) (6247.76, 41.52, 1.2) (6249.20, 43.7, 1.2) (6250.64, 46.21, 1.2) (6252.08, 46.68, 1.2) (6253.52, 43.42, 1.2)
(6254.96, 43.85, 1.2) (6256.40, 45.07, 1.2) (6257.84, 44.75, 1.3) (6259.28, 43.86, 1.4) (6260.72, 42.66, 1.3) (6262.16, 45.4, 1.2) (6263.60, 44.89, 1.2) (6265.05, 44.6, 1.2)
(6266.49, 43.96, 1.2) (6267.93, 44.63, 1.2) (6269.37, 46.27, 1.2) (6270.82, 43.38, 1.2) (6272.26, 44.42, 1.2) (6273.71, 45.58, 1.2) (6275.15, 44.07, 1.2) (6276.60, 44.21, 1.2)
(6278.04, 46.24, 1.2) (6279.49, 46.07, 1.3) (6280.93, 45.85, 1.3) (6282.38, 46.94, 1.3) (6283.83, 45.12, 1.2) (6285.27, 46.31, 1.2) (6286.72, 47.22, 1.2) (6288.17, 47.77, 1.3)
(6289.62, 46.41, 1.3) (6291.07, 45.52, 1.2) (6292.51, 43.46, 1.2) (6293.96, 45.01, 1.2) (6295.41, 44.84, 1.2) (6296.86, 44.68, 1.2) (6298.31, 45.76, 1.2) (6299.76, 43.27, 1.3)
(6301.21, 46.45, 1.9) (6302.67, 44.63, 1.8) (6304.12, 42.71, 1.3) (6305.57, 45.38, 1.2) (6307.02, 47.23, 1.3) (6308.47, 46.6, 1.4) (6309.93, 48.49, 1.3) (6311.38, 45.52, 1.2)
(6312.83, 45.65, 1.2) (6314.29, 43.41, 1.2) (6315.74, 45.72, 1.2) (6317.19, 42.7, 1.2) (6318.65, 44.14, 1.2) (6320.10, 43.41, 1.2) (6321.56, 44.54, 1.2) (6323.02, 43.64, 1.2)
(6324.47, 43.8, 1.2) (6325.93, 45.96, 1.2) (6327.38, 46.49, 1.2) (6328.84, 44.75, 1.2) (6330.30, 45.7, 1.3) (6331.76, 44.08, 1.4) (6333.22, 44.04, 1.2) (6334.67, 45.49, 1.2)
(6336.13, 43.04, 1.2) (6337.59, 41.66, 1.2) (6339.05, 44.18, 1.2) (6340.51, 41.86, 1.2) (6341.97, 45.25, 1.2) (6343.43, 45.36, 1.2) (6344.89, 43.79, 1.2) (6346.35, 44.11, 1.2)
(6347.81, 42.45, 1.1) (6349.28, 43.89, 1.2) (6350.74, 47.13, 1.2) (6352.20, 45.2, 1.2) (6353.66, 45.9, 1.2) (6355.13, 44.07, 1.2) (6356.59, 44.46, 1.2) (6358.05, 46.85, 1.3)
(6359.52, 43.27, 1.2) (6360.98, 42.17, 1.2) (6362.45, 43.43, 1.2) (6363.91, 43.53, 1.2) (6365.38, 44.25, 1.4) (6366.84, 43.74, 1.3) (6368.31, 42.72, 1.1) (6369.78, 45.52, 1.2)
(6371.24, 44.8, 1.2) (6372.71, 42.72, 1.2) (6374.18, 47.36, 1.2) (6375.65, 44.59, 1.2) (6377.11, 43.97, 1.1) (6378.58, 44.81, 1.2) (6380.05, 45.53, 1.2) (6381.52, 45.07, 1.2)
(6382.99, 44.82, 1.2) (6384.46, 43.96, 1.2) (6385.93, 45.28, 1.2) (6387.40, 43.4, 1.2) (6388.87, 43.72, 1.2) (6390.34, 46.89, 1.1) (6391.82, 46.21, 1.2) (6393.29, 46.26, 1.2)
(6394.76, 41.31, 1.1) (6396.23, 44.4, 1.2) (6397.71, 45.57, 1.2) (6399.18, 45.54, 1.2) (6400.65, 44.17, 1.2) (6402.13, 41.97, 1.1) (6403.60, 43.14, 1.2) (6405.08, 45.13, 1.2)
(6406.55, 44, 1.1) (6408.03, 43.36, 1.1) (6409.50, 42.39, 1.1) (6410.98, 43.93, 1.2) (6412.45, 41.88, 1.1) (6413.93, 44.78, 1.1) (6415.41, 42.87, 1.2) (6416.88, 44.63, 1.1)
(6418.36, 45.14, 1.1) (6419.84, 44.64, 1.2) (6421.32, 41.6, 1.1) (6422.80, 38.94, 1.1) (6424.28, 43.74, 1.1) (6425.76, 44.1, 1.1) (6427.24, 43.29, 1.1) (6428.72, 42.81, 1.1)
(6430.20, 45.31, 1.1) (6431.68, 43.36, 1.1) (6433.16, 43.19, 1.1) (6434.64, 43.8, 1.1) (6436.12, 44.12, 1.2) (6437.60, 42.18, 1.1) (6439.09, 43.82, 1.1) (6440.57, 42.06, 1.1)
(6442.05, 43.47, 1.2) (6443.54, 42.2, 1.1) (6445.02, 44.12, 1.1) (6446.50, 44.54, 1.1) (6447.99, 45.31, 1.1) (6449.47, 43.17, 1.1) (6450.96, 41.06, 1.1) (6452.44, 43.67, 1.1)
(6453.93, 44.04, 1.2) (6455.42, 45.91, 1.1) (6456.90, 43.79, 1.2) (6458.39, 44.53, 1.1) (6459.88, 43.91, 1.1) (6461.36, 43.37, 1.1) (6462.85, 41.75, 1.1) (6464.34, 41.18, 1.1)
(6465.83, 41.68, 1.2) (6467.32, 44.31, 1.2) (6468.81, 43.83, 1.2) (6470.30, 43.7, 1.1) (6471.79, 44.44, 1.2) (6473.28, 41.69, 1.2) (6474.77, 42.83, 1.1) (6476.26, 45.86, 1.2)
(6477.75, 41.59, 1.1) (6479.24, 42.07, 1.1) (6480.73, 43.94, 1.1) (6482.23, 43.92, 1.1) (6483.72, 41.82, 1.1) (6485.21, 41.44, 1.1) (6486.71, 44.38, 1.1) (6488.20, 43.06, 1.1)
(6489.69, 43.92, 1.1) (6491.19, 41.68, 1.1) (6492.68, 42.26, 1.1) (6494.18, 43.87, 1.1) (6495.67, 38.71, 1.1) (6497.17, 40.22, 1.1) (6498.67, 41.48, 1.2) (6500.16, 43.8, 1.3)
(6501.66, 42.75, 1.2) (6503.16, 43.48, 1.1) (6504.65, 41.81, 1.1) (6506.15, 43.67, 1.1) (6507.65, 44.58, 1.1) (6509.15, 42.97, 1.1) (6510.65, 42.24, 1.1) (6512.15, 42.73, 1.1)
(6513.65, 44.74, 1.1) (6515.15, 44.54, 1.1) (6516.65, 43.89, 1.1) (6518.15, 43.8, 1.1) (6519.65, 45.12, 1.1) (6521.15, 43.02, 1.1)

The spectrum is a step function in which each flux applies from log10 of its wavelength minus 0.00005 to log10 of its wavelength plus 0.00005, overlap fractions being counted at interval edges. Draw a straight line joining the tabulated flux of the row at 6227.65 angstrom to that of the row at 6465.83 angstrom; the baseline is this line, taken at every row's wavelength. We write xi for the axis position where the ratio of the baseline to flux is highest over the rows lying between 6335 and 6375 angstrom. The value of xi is 6337.59 angstrom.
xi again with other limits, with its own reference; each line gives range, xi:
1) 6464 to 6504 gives 6495.67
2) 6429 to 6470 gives 6450.96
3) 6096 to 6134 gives 6123.85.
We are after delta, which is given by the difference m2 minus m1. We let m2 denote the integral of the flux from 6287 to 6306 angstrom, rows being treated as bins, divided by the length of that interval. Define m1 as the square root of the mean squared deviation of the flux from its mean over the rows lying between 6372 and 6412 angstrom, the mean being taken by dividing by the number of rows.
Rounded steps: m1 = 1.43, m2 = 45.11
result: 43.7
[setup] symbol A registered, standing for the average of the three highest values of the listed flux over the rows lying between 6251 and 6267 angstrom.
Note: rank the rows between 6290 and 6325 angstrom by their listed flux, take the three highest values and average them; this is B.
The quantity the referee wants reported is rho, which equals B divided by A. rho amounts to 1.04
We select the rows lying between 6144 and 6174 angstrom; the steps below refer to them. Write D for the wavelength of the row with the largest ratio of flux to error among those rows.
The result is 6167.71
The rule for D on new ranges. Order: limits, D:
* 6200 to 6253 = 6211.90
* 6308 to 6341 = 6327.38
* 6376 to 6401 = 6390.34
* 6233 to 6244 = 6240.57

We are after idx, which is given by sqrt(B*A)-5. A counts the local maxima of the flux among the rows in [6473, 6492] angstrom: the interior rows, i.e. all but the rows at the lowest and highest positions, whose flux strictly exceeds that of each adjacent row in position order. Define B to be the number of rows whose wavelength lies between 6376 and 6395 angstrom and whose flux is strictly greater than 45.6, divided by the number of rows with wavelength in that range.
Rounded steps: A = 4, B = 0.23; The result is -4.04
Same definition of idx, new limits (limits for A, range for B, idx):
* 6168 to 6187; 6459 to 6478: -4.52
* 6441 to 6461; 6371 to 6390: -4.52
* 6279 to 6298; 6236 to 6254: -3.93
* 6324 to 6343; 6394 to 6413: -5.00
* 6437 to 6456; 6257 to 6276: -4.52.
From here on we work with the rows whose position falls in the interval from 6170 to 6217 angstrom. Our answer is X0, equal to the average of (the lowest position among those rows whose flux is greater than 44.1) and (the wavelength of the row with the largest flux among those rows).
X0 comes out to 6186.9 angstrom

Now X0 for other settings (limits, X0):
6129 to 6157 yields 6135.1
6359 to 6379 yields 6369.8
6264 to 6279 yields 6267.2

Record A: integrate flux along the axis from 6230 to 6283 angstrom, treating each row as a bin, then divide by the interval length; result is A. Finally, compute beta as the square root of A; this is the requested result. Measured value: 6.68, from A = 44.6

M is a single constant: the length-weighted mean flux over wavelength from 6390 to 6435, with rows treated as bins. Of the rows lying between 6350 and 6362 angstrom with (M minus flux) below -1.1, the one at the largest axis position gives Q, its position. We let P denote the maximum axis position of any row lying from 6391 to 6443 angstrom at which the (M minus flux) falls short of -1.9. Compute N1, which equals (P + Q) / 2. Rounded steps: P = 6393.29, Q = 6358.05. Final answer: 6375.7 angstrom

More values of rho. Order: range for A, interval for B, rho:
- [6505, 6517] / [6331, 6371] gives 1.04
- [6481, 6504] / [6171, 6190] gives 1.08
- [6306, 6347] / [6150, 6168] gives 1.00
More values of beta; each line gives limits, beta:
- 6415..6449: 6.59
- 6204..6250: 6.70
